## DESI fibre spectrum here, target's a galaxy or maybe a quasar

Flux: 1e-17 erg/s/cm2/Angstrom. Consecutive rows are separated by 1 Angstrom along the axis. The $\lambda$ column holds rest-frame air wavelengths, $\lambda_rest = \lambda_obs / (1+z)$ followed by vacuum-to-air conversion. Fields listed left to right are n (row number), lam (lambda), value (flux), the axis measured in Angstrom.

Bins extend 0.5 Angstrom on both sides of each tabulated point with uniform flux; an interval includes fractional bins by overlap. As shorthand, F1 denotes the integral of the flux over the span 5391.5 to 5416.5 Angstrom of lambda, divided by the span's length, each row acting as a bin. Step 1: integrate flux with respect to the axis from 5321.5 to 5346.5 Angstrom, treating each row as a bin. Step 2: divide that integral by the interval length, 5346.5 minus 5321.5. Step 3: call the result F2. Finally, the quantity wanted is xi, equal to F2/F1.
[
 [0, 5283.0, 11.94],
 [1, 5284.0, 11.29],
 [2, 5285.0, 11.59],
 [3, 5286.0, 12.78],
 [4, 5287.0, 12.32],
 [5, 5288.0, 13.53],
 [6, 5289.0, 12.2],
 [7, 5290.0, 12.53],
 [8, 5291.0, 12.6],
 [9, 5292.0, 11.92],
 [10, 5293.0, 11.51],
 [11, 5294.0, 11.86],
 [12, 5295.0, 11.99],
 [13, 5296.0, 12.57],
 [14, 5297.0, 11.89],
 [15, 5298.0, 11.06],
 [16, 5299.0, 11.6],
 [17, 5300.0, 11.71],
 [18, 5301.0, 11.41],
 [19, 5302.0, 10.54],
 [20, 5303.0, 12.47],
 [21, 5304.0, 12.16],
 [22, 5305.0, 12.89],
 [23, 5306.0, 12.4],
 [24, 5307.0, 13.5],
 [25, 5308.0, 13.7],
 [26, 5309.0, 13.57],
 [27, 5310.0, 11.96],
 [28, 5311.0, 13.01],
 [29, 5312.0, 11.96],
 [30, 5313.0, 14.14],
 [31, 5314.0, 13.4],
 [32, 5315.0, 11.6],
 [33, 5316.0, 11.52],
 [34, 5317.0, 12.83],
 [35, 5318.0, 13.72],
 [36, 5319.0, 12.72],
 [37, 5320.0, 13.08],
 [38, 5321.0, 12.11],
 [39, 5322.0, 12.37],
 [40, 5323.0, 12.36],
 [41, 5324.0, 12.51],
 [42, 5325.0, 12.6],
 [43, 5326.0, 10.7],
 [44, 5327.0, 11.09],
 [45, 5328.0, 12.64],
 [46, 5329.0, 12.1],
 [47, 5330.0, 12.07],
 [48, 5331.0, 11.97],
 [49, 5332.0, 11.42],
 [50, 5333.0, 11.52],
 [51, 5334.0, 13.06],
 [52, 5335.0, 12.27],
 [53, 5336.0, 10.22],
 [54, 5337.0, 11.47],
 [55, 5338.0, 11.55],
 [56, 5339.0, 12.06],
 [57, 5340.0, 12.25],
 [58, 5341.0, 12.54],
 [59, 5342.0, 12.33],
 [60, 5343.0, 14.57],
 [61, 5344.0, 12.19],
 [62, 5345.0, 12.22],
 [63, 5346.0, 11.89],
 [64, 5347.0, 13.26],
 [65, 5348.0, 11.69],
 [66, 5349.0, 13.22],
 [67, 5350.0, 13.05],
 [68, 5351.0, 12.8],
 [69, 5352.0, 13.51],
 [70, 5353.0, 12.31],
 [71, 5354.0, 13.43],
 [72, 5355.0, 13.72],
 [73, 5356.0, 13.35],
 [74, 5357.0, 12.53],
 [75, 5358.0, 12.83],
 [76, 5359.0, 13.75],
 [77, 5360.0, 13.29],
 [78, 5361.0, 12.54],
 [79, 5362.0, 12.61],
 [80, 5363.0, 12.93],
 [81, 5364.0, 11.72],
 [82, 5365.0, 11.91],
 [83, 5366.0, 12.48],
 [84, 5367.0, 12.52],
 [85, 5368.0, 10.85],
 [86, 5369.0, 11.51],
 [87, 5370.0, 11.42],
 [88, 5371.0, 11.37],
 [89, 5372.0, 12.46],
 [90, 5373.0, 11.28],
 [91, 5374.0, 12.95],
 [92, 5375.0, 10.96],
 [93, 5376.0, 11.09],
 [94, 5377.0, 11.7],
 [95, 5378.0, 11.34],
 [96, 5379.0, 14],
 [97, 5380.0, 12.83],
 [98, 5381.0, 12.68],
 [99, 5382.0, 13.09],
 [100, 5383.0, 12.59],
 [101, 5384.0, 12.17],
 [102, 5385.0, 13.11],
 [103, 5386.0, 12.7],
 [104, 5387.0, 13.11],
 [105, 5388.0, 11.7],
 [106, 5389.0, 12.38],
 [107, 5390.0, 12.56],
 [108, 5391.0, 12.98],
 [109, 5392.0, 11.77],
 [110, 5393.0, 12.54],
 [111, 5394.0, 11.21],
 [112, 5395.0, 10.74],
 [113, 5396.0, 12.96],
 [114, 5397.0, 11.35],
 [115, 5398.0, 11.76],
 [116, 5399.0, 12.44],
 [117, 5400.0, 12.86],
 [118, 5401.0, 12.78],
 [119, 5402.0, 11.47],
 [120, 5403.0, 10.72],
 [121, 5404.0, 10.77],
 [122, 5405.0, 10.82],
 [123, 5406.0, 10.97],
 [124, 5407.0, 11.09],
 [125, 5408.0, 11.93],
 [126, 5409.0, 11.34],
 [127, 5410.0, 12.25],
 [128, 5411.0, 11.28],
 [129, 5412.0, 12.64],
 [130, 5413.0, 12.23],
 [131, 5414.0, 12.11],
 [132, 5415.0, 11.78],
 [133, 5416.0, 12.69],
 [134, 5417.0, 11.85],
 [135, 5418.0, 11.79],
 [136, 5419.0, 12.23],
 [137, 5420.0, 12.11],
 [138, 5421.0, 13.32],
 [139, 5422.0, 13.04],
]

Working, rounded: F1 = 11.8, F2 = 12.1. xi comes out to 1.03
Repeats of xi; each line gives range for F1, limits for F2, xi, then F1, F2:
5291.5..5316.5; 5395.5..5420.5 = 0.97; 12.3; 11.8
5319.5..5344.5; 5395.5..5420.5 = 0.98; 12.1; 11.8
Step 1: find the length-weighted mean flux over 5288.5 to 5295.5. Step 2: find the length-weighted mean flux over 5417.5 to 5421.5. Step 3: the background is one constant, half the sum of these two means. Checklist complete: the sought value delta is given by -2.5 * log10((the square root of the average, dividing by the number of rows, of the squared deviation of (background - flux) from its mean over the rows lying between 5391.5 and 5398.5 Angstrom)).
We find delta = 0.37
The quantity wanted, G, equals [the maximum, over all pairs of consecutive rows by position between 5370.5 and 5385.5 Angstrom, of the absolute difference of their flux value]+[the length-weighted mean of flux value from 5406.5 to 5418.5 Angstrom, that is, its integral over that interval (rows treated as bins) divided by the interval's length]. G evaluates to 14.6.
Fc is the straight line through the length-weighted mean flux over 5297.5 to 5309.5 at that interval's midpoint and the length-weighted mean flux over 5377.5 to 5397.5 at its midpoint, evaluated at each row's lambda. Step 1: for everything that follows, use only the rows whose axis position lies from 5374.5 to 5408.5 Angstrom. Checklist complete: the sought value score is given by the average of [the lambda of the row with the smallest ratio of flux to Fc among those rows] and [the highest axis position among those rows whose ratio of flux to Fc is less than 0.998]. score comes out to 5405.5 Angstrom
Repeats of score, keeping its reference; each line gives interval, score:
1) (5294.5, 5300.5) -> 5299.0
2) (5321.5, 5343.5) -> 5338.0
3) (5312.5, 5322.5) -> 5318.5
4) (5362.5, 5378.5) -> 5373.0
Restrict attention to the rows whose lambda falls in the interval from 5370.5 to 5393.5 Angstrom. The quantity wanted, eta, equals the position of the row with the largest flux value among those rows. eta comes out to 5379.0 Angstrom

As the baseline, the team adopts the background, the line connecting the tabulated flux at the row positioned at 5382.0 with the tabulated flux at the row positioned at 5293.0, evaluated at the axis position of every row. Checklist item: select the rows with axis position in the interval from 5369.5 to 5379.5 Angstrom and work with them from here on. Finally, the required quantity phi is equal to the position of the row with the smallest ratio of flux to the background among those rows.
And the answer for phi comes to 5375.0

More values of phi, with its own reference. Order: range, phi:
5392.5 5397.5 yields 5395.0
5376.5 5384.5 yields 5378.0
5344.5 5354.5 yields 5348.0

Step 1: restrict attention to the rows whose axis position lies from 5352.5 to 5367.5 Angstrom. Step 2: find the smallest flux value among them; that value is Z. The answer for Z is 11.72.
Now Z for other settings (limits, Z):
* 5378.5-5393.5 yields 11.7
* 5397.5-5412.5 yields 10.72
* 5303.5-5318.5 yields 11.52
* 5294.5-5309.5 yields 10.54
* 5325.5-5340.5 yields 10.22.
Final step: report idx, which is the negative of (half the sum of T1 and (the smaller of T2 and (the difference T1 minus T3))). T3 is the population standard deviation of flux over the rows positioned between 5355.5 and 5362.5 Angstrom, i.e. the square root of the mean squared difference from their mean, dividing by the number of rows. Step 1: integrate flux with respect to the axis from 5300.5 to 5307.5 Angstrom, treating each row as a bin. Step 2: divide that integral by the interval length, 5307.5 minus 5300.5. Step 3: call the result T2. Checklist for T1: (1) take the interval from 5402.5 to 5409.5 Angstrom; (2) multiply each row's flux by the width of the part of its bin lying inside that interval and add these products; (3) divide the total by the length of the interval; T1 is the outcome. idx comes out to -10.9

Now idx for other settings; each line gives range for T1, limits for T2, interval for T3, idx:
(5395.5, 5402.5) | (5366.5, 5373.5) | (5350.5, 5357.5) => -11.9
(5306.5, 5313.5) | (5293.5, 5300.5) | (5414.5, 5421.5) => -12.5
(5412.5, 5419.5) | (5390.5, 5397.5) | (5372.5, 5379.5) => -11.6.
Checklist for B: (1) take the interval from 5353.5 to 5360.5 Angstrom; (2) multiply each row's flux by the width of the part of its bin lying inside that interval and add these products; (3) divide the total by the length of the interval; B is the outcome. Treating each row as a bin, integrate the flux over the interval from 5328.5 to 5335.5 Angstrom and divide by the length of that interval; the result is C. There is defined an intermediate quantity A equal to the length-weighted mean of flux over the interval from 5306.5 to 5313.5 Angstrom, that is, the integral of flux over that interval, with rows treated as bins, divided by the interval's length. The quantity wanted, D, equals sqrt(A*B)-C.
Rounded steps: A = 13.1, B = 13.3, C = 12.1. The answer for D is 1.1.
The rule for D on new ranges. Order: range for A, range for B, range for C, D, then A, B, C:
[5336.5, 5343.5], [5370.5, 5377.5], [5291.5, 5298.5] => 0.2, 12.4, 11.7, 11.8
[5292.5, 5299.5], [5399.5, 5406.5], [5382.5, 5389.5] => -0.9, 11.8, 11.5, 12.5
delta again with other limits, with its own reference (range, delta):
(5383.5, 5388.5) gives 0.65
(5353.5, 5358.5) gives 0.91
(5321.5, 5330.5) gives 0.47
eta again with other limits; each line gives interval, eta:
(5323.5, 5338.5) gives 5334.0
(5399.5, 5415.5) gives 5400.0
